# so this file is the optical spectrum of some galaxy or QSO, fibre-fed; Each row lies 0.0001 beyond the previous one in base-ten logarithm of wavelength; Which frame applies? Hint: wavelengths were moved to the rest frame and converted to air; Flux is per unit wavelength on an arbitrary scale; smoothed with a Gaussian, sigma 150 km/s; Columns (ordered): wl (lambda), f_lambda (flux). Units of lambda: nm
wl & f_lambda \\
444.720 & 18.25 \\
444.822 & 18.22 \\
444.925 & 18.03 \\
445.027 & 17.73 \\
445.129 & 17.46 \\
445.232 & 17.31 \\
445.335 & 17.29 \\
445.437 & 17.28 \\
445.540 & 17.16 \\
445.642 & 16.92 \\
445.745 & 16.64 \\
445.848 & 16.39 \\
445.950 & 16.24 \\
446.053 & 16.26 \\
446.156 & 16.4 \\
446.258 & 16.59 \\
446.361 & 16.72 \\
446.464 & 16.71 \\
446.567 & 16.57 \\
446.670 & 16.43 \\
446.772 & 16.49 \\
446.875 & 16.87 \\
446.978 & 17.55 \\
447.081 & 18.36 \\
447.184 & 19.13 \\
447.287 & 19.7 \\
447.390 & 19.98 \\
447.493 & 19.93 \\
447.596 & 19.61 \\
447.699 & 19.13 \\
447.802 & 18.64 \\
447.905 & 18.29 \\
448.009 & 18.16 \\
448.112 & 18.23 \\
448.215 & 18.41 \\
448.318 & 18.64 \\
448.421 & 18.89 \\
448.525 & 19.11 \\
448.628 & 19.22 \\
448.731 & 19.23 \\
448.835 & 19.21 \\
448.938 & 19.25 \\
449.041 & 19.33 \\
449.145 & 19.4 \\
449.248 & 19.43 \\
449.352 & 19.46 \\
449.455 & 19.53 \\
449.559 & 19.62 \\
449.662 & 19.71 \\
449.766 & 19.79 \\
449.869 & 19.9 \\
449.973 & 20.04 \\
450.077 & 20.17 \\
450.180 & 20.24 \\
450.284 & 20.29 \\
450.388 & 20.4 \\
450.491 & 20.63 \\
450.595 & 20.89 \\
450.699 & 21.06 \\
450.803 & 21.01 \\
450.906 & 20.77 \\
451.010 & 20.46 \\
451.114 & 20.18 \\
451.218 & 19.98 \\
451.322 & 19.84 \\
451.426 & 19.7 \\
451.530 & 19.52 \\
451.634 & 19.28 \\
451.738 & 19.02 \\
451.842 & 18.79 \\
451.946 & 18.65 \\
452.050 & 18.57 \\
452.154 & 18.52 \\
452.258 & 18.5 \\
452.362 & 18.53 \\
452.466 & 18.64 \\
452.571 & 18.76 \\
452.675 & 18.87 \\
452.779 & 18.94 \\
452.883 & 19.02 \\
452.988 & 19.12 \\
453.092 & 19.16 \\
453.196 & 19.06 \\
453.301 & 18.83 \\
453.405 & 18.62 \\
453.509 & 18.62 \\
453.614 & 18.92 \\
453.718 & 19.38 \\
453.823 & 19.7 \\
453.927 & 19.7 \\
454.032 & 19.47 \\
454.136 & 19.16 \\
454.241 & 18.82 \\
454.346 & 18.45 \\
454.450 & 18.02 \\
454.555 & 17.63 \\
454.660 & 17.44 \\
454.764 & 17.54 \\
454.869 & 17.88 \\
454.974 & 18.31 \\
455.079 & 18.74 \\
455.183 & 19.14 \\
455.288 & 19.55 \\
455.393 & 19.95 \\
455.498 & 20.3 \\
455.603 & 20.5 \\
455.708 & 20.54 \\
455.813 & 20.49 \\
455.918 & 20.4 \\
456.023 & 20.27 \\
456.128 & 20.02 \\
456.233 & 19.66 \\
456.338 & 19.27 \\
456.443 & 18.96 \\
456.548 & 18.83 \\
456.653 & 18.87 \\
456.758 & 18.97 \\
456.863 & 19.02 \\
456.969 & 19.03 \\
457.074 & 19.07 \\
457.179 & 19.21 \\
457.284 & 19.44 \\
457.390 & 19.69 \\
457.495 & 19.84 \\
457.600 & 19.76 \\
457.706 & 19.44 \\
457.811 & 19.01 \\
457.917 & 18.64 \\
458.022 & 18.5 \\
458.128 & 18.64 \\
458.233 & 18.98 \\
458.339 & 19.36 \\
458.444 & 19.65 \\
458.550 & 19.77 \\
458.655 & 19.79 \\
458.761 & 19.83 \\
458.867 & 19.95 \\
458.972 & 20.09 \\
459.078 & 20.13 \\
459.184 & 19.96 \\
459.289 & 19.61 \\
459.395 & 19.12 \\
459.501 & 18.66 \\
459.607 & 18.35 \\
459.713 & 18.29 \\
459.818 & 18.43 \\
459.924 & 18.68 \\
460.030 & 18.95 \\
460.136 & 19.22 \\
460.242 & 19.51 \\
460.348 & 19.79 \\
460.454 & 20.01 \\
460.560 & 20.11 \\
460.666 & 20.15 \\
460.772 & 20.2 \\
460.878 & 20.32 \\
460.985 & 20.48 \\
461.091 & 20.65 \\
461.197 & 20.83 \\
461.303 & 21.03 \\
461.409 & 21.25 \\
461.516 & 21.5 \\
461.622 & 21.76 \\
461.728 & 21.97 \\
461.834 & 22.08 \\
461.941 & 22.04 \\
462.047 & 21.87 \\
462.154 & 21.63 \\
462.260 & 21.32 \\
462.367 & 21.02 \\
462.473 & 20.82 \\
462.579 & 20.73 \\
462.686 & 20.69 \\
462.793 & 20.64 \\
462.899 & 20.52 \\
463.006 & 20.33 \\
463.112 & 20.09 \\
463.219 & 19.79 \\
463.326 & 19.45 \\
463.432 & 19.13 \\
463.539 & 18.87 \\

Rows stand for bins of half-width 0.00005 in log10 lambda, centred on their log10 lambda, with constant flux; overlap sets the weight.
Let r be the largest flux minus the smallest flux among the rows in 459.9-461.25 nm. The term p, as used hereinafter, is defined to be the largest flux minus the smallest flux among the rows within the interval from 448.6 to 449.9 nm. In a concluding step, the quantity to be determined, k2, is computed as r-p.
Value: 1.5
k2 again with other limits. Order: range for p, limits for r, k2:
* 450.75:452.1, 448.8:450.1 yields -1.5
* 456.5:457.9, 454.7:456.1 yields 2.0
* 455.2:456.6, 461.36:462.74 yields -0.3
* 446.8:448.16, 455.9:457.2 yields -1.5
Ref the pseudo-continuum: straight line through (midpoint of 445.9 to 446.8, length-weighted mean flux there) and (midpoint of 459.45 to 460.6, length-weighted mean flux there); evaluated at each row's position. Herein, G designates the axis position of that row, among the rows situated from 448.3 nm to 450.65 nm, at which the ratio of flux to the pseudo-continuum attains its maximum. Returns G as 450.595 nm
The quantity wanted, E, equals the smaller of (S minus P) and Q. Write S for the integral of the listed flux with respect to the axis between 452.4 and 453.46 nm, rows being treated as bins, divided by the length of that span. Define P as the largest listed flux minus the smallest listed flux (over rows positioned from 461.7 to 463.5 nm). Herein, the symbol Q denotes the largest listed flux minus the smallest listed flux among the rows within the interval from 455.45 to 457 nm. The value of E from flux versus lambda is 1.71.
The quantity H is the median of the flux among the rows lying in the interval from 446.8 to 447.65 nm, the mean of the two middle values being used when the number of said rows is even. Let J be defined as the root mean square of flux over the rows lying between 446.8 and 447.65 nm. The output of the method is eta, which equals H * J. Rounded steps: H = 19.4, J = 18.9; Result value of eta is 367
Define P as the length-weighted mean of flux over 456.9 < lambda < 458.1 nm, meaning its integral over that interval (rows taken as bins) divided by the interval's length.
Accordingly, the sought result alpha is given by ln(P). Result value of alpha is 2.96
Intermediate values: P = 19.2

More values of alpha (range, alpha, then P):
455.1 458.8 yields 2.97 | 19.5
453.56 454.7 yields 2.93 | 18.8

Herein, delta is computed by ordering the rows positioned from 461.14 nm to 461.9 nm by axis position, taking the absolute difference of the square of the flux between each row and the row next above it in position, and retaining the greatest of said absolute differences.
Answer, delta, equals 11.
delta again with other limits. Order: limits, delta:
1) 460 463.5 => 13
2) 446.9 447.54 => 29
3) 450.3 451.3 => 13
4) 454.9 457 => 16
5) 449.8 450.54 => 9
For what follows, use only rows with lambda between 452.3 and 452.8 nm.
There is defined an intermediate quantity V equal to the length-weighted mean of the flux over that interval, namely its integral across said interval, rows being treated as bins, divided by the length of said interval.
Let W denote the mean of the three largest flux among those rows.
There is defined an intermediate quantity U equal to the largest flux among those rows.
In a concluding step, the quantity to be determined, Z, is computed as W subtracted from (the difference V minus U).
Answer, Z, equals -19.1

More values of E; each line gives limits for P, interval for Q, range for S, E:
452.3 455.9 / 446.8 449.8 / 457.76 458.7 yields 3.11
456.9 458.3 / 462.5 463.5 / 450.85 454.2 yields 1.60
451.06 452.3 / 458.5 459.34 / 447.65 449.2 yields 0.52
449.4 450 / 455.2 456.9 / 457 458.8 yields 1.71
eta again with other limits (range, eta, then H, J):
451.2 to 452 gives 375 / 19.4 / 19.4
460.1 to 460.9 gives 400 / 20.1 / 19.9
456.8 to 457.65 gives 375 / 19.3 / 19.4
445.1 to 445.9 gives 294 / 17.2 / 17.1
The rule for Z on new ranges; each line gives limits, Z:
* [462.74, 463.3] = -20.9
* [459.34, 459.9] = -19.3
